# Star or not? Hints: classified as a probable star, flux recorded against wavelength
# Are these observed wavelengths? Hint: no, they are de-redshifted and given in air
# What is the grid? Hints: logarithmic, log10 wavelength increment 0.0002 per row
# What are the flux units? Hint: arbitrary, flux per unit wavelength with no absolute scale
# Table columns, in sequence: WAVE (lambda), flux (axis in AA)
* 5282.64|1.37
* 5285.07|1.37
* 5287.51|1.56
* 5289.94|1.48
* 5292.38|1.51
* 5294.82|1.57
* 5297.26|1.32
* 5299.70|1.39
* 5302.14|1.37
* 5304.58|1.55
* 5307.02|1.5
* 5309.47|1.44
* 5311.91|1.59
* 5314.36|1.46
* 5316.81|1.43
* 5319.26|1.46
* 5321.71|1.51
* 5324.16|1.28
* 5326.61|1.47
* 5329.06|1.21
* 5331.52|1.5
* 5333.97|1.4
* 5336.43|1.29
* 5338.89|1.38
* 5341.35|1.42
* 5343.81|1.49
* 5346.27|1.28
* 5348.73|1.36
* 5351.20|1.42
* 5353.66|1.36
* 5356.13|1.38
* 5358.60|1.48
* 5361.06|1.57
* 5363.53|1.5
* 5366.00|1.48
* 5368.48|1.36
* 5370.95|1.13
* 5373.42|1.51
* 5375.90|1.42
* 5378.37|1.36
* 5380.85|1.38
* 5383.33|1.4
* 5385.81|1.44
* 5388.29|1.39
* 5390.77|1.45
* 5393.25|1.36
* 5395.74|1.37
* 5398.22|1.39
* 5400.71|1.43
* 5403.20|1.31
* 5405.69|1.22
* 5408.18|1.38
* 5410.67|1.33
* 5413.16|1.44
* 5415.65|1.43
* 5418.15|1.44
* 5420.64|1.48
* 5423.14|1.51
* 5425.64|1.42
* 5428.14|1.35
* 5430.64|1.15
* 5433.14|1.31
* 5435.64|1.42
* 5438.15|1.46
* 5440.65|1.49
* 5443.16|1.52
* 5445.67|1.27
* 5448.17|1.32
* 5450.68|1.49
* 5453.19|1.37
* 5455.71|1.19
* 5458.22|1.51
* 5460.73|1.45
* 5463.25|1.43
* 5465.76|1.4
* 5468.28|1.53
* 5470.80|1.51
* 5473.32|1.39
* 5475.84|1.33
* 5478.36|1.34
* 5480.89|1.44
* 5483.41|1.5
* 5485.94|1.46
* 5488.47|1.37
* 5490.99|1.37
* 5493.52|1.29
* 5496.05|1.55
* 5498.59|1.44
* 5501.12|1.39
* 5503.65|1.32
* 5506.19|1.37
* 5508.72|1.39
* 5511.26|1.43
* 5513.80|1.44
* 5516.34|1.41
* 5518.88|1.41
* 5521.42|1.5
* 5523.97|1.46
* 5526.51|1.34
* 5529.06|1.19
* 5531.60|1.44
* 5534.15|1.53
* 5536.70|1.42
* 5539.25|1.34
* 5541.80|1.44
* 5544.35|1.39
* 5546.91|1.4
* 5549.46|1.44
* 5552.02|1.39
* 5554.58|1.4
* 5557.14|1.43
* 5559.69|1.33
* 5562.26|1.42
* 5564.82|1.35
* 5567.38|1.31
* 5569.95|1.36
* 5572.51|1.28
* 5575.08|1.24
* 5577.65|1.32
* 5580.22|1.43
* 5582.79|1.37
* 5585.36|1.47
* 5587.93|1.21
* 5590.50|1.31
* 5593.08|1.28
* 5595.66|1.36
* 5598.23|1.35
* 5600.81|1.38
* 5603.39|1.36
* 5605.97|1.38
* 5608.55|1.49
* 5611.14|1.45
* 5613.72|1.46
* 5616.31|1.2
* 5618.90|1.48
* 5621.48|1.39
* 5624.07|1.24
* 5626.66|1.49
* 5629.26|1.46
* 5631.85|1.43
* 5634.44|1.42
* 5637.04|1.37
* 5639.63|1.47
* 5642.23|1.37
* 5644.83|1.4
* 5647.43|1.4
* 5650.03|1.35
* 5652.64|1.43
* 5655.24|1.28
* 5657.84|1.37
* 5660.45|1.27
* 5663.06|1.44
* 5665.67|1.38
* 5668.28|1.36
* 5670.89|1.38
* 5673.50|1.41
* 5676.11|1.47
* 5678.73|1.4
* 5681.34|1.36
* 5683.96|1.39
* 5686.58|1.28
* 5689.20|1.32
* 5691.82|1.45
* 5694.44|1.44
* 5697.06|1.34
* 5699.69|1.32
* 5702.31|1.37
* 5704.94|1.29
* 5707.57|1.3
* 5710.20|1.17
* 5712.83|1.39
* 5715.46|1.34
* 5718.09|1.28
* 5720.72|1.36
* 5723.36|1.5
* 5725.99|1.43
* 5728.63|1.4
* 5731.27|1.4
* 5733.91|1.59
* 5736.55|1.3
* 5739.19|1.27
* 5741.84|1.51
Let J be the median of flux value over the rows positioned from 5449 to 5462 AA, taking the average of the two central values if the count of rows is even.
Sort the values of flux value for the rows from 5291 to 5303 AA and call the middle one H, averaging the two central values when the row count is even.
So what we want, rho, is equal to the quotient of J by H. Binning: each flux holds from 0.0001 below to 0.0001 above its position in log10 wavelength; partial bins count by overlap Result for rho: 1.04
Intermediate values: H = 1.39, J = 1.45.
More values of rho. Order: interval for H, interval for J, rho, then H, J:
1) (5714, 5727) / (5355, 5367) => 1.09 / 1.36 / 1.48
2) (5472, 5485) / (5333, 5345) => 1.01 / 1.39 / 1.40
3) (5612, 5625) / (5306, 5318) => 1.05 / 1.39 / 1.46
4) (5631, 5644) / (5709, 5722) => 0.94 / 1.42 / 1.34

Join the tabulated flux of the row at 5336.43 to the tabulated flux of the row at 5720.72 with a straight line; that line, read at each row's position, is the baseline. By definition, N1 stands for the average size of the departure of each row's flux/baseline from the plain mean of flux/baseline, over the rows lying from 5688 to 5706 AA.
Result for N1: 0.037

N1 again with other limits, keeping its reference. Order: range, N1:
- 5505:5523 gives 0.023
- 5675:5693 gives 0.039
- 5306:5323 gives 0.033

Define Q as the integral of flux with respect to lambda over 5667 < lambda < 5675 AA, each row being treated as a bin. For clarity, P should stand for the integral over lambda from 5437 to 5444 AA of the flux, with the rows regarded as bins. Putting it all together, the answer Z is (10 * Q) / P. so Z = 10.6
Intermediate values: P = 10.4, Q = 11.1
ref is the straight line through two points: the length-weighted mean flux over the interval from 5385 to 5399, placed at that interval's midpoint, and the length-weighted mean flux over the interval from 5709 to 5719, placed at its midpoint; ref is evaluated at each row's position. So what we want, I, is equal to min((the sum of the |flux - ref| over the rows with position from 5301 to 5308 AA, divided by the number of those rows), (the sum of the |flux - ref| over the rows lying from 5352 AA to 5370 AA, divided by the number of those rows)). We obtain 0.0748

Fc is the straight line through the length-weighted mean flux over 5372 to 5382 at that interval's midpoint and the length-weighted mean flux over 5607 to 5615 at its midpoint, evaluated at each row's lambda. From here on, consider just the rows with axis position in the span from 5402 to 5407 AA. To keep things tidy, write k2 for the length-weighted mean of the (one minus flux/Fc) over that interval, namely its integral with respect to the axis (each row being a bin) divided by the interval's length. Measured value 0.11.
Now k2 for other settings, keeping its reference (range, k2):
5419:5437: 0.03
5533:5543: 0.01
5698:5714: 0.12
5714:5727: 0.07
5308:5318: -0.06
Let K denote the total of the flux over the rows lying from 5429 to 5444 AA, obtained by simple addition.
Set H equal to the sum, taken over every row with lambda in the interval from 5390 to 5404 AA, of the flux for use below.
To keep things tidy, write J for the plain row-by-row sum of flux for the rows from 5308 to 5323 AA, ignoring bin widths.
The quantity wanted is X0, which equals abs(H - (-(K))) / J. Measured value 1.87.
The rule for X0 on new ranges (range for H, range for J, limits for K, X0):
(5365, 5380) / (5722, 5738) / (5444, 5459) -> 1.90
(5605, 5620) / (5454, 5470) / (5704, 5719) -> 1.91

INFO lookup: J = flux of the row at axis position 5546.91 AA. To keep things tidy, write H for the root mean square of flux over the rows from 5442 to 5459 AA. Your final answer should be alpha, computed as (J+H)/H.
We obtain 2.01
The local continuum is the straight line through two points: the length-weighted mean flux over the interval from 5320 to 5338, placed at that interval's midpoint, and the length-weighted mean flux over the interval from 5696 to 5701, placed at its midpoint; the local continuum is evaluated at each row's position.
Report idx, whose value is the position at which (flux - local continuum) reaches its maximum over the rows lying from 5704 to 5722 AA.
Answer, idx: 5712.83 AA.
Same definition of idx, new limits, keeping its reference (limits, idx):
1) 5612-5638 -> 5626.66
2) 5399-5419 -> 5418.15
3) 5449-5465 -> 5458.22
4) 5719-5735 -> 5733.91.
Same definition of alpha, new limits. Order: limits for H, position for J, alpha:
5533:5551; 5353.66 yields 1.96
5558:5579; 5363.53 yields 2.13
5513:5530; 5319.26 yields 2.05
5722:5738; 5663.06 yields 2.00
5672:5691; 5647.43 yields 2.02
